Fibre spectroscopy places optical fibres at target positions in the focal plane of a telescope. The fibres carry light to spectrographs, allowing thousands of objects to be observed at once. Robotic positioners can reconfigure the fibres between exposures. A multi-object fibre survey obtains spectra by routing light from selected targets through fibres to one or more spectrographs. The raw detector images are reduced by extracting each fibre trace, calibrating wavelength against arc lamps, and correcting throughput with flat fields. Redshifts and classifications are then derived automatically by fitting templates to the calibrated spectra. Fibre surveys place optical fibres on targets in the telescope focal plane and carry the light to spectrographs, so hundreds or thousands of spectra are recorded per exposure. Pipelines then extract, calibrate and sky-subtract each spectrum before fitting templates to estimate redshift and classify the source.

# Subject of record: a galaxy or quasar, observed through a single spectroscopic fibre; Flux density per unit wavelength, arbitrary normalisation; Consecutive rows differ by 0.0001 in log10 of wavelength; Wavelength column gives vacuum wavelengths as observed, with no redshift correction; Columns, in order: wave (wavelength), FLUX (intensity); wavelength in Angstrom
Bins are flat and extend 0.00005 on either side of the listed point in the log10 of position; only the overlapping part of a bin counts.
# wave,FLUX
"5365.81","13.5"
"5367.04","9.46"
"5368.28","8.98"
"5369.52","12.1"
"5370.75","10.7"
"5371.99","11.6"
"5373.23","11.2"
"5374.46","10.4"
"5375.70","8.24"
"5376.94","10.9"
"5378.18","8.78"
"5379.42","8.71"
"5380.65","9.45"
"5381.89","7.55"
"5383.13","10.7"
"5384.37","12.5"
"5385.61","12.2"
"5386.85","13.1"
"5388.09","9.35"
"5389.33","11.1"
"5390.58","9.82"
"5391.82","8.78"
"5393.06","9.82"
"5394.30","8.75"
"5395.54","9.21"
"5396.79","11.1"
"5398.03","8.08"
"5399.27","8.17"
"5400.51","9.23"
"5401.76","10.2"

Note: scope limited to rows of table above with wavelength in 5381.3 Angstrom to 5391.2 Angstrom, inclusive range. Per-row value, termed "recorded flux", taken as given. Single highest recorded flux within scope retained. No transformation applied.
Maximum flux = 13.1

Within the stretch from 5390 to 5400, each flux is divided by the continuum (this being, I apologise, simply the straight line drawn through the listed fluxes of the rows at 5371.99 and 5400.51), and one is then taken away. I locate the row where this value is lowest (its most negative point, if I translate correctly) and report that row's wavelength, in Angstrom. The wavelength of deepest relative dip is 5398.03 Angstrom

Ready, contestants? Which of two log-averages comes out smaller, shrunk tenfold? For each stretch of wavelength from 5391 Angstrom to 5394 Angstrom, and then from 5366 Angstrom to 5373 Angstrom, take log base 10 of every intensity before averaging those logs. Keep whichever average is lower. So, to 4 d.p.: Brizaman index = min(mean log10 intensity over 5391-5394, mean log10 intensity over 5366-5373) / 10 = 0.0968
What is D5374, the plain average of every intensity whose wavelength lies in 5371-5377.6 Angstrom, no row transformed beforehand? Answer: 10.5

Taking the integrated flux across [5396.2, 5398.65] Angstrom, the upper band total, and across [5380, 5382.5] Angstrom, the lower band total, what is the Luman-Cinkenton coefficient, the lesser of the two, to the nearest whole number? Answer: 21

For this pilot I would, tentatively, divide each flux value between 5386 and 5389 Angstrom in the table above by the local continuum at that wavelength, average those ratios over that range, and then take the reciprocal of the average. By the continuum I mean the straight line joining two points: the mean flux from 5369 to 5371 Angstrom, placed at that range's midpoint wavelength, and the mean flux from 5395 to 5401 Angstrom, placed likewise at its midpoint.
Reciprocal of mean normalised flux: 0.89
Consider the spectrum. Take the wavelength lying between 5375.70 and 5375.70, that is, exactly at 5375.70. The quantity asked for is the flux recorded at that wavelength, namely 8.24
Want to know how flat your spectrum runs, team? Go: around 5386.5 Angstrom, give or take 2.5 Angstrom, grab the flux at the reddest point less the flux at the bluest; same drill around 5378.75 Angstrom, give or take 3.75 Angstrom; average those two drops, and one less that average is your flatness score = 2.9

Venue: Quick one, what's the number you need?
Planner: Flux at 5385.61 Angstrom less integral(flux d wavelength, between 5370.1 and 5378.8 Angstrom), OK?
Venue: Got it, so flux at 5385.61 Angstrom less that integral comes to -77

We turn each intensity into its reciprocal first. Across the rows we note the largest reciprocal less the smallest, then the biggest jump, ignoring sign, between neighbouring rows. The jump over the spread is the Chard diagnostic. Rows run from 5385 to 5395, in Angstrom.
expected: 0.81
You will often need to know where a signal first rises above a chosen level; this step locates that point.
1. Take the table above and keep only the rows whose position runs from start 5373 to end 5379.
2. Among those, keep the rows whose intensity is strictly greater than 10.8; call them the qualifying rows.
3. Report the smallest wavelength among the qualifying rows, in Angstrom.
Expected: 5373.23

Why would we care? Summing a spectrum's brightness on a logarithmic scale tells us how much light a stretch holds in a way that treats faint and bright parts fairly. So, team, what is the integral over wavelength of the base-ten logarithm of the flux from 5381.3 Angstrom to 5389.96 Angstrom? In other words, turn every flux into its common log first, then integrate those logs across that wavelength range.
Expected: 9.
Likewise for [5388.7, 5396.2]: 7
